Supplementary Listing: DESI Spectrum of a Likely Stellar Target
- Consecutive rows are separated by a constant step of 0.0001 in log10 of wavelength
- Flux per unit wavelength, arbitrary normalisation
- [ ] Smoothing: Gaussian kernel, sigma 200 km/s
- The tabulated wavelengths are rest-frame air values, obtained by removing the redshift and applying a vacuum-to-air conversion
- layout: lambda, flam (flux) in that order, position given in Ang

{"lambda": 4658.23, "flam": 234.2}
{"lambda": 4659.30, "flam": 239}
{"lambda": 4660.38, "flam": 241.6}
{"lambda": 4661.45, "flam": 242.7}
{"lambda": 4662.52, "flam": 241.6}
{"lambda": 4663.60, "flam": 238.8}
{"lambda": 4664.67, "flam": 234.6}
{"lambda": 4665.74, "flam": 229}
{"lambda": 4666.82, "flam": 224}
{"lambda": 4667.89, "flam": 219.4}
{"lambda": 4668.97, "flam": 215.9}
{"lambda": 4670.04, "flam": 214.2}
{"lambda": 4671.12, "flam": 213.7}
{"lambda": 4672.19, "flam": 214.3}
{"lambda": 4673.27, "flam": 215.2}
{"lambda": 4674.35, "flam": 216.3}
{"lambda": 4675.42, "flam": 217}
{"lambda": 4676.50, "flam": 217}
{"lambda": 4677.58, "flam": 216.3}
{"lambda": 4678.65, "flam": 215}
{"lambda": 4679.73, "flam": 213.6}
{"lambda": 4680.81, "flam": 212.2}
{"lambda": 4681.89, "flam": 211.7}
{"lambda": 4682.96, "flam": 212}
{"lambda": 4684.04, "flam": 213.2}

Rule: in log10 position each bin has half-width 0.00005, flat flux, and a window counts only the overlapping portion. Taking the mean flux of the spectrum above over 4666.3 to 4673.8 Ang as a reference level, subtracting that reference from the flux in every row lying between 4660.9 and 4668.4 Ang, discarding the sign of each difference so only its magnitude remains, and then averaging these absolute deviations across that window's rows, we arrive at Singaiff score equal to 16.2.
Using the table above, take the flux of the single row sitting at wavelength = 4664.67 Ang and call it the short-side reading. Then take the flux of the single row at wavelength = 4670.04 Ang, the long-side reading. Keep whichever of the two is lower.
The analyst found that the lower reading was 214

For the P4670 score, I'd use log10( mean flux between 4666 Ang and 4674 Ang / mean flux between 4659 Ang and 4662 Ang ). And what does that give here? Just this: -0.046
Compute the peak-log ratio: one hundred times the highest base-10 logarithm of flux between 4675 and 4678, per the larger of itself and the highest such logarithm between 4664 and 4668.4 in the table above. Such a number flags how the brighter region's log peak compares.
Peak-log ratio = 99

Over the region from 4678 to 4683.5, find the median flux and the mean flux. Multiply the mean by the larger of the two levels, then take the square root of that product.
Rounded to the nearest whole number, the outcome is 213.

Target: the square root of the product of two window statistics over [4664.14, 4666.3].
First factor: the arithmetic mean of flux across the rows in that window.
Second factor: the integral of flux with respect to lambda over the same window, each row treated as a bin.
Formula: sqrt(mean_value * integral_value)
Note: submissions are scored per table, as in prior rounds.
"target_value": 340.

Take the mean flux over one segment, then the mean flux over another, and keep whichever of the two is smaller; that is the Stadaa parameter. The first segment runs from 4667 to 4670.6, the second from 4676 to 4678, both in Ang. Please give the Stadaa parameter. 216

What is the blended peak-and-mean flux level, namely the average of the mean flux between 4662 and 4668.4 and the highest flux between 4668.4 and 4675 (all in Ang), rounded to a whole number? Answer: 224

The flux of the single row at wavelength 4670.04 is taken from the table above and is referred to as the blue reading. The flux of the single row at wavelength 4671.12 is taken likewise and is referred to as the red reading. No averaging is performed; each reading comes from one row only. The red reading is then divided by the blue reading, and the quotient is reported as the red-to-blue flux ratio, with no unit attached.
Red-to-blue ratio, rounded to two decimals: 1.00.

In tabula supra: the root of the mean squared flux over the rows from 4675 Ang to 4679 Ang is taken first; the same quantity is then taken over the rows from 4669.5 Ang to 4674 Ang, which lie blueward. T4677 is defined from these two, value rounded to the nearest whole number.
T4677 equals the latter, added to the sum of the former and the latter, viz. 645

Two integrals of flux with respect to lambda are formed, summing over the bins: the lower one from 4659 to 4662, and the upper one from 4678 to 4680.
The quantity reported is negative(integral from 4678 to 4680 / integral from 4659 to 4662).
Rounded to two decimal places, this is -0.59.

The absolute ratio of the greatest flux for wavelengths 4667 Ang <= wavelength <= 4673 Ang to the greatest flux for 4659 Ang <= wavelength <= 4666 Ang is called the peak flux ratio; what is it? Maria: 0.904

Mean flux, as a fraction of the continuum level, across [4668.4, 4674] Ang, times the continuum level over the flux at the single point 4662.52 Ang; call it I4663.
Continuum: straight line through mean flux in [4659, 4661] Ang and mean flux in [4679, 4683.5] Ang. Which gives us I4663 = 0.93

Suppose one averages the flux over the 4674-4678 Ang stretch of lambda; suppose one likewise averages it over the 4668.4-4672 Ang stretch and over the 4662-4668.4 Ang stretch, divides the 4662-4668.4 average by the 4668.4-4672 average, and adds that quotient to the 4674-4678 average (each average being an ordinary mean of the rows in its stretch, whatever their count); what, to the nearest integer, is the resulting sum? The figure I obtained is 218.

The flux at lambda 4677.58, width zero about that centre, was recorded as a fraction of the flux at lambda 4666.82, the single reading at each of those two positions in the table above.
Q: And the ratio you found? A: 0.97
